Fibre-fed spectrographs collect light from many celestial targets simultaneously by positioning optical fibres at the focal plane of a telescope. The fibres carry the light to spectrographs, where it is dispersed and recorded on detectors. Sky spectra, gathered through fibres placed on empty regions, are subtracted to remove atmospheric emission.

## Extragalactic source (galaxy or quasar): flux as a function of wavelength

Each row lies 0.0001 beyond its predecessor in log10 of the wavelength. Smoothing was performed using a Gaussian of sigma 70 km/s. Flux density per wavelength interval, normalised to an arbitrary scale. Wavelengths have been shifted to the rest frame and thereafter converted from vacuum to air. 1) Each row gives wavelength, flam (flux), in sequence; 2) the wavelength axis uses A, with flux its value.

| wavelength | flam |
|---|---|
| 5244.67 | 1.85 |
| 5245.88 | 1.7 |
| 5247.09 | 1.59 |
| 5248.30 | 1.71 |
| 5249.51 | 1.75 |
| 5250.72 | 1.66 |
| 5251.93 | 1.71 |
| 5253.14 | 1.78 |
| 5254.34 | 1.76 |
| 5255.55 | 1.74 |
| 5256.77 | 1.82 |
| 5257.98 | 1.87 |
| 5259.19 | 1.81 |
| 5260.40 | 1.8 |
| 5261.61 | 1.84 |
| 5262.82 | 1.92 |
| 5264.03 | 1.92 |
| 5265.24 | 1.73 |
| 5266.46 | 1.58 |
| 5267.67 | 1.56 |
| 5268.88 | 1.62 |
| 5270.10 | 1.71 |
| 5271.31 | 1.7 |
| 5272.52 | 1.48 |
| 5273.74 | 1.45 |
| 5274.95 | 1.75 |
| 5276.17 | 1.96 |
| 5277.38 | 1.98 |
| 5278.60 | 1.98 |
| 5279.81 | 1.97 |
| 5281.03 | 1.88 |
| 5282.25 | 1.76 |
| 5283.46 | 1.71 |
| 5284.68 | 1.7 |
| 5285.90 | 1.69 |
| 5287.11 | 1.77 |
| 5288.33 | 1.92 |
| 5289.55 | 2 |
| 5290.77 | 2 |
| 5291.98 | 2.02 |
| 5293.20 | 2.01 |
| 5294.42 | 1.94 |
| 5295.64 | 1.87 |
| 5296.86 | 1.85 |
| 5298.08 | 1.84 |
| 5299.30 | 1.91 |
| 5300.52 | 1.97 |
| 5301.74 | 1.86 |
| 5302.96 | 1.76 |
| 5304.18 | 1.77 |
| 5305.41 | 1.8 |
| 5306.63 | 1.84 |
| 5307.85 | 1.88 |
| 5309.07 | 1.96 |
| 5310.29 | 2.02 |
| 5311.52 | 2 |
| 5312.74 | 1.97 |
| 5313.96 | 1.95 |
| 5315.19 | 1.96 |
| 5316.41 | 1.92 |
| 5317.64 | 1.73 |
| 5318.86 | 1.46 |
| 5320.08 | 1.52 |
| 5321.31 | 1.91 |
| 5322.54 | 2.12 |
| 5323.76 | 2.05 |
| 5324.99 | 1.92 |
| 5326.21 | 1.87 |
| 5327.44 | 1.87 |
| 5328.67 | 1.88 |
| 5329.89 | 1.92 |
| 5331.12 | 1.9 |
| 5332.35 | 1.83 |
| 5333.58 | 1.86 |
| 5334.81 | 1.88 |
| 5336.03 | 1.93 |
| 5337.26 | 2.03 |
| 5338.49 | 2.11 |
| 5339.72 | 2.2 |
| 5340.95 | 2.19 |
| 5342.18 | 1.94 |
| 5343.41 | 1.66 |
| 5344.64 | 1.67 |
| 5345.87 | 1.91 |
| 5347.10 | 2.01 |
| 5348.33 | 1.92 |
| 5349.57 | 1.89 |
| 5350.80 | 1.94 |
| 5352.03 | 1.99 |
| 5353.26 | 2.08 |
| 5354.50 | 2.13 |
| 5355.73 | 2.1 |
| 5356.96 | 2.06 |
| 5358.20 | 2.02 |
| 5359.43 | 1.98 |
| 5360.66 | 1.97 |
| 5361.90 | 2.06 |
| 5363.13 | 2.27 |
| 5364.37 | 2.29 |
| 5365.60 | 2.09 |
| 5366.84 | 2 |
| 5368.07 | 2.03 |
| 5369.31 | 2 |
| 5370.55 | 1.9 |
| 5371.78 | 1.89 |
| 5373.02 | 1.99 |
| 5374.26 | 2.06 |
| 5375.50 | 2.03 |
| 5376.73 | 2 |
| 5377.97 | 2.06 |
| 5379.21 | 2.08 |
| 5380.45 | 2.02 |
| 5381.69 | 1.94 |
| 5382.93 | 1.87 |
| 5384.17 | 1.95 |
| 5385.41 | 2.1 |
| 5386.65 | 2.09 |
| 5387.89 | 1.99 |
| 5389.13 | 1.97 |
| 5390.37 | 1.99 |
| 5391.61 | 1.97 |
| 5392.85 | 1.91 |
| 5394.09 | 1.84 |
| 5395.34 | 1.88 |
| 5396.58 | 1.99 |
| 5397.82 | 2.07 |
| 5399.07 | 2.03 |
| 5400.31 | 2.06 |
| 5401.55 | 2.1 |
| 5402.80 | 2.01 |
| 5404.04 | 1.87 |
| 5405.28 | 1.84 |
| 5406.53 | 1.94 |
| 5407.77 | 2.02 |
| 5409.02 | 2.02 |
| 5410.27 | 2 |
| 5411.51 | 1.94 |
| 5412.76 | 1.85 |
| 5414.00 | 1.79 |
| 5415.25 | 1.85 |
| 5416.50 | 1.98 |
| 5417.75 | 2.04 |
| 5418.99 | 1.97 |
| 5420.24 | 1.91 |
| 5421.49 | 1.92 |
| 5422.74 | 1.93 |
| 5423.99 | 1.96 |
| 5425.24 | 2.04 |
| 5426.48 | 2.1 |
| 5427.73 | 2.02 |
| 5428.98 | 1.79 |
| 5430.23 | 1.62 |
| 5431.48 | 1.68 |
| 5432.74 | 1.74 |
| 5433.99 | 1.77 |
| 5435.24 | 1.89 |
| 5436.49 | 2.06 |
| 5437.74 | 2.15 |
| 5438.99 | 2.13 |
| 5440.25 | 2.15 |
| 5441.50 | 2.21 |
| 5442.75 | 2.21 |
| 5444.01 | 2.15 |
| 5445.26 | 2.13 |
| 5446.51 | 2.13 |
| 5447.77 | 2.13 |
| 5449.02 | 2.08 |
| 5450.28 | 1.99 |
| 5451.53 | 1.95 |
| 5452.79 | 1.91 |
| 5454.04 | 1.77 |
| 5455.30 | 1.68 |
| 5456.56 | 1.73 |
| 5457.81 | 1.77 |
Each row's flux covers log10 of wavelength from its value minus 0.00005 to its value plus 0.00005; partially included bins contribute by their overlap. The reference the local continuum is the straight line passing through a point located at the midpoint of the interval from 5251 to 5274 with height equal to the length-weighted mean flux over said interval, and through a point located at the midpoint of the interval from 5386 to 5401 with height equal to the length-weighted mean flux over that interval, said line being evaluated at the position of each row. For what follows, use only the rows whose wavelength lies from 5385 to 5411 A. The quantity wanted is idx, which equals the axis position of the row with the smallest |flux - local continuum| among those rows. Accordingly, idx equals 5396.58 A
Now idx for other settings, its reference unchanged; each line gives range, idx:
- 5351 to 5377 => 5370.55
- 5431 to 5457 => 5436.49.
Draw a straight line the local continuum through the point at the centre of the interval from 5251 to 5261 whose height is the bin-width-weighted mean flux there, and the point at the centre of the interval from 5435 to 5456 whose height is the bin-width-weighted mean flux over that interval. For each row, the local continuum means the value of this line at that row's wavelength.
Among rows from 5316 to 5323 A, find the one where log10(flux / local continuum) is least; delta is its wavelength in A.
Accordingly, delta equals 5318.86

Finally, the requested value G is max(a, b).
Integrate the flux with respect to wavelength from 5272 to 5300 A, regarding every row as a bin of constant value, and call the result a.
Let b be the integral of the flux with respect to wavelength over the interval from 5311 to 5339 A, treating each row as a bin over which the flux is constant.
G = 53.0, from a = 51.7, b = 53.0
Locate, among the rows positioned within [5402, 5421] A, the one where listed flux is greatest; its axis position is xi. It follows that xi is 5417.75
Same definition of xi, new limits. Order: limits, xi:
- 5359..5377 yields 5364.37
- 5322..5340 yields 5339.72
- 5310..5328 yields 5322.54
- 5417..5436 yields 5426.48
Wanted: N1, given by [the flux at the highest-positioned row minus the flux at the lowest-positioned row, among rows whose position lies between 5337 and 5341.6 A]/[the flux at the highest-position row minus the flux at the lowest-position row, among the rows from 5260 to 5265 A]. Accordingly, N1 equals 1.3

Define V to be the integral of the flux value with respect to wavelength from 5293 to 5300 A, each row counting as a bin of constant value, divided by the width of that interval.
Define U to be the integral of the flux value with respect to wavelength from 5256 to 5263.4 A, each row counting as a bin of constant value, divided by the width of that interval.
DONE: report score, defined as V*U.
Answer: 3.49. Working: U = 1.84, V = 1.90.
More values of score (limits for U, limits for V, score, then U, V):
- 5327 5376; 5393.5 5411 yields 3.93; 1.99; 1.98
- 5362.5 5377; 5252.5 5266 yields 3.72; 2.05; 1.81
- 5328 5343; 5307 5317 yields 3.85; 1.97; 1.96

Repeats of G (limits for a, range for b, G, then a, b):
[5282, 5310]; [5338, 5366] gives 56.6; 52.2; 56.6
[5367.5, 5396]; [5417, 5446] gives 57.5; 56.4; 57.5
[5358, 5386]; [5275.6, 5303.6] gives 56.7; 56.7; 52.8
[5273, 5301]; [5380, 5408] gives 55.3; 52.2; 55.3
